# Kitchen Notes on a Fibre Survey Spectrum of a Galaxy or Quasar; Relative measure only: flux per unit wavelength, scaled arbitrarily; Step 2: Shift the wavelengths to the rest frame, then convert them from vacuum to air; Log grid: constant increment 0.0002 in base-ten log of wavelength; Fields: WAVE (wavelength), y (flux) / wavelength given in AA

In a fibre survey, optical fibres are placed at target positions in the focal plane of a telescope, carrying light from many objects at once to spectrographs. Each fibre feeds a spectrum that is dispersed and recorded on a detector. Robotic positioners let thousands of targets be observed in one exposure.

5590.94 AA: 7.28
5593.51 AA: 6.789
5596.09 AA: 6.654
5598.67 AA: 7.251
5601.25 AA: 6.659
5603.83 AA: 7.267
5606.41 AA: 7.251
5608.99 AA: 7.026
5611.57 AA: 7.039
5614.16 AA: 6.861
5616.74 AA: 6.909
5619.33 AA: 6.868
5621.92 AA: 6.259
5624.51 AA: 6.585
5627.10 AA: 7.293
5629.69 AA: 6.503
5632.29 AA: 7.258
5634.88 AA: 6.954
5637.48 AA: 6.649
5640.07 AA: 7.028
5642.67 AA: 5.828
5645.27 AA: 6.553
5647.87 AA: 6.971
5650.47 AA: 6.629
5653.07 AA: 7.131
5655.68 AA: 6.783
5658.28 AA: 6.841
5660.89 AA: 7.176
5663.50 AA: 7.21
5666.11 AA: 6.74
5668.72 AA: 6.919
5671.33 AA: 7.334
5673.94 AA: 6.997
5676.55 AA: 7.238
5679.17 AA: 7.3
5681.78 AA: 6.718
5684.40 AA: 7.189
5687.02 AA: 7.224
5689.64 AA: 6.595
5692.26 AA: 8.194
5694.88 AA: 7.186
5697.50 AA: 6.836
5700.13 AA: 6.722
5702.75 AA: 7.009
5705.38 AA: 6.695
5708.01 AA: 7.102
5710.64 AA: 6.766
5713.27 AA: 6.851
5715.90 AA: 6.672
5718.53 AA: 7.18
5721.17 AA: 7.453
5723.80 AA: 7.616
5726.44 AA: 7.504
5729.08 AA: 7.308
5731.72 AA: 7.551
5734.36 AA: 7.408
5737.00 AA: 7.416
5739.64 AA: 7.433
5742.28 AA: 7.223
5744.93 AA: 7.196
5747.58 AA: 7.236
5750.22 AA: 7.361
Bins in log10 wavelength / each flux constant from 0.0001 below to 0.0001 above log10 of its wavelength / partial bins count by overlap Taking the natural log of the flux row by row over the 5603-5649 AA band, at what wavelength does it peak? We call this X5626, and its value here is 5627.10 AA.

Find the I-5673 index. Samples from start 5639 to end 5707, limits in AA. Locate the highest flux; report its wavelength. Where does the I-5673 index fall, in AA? 5692.26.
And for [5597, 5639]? 5627.10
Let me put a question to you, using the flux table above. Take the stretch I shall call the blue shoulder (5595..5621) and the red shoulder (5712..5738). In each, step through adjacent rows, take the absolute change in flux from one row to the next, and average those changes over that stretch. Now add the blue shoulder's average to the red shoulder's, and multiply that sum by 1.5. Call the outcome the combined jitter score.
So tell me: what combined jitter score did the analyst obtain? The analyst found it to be 0.69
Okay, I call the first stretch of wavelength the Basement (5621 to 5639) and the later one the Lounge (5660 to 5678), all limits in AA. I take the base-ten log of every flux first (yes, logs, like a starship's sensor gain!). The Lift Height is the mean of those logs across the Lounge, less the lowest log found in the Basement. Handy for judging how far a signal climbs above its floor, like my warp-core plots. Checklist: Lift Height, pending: 0.054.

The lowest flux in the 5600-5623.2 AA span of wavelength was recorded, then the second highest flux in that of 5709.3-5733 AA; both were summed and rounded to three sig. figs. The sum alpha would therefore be 13.8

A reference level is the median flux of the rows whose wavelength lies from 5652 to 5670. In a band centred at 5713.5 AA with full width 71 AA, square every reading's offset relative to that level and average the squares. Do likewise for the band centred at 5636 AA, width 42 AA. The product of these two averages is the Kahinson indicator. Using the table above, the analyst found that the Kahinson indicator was 0.030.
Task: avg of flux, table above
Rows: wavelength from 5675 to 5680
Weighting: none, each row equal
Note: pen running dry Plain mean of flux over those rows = 7.3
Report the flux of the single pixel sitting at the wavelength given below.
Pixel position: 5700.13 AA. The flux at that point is 6.722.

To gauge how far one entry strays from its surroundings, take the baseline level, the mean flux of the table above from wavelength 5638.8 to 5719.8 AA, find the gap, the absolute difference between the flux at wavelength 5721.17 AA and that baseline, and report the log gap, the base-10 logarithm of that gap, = -0.30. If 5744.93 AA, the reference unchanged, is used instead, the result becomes -0.62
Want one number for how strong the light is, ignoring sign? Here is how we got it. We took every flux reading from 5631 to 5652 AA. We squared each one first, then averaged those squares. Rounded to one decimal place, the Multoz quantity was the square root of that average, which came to 6.7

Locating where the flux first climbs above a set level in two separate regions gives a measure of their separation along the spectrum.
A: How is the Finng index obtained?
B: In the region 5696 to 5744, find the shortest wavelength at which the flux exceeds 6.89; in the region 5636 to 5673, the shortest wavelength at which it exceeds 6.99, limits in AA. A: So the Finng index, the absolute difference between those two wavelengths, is 62.7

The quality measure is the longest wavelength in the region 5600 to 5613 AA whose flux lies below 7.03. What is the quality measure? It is 5608.99 AA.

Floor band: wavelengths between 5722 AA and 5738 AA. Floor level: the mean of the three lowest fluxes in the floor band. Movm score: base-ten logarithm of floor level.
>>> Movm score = 0.868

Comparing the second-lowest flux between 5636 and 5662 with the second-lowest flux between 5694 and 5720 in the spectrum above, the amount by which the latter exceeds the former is 0.14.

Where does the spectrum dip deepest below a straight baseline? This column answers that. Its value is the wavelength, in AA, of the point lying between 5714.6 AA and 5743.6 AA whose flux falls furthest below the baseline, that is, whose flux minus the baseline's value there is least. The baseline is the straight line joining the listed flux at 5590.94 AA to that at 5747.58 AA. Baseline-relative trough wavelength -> 5715.90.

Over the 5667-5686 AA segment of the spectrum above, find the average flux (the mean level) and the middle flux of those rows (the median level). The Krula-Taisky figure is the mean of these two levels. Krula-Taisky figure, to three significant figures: 7.14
